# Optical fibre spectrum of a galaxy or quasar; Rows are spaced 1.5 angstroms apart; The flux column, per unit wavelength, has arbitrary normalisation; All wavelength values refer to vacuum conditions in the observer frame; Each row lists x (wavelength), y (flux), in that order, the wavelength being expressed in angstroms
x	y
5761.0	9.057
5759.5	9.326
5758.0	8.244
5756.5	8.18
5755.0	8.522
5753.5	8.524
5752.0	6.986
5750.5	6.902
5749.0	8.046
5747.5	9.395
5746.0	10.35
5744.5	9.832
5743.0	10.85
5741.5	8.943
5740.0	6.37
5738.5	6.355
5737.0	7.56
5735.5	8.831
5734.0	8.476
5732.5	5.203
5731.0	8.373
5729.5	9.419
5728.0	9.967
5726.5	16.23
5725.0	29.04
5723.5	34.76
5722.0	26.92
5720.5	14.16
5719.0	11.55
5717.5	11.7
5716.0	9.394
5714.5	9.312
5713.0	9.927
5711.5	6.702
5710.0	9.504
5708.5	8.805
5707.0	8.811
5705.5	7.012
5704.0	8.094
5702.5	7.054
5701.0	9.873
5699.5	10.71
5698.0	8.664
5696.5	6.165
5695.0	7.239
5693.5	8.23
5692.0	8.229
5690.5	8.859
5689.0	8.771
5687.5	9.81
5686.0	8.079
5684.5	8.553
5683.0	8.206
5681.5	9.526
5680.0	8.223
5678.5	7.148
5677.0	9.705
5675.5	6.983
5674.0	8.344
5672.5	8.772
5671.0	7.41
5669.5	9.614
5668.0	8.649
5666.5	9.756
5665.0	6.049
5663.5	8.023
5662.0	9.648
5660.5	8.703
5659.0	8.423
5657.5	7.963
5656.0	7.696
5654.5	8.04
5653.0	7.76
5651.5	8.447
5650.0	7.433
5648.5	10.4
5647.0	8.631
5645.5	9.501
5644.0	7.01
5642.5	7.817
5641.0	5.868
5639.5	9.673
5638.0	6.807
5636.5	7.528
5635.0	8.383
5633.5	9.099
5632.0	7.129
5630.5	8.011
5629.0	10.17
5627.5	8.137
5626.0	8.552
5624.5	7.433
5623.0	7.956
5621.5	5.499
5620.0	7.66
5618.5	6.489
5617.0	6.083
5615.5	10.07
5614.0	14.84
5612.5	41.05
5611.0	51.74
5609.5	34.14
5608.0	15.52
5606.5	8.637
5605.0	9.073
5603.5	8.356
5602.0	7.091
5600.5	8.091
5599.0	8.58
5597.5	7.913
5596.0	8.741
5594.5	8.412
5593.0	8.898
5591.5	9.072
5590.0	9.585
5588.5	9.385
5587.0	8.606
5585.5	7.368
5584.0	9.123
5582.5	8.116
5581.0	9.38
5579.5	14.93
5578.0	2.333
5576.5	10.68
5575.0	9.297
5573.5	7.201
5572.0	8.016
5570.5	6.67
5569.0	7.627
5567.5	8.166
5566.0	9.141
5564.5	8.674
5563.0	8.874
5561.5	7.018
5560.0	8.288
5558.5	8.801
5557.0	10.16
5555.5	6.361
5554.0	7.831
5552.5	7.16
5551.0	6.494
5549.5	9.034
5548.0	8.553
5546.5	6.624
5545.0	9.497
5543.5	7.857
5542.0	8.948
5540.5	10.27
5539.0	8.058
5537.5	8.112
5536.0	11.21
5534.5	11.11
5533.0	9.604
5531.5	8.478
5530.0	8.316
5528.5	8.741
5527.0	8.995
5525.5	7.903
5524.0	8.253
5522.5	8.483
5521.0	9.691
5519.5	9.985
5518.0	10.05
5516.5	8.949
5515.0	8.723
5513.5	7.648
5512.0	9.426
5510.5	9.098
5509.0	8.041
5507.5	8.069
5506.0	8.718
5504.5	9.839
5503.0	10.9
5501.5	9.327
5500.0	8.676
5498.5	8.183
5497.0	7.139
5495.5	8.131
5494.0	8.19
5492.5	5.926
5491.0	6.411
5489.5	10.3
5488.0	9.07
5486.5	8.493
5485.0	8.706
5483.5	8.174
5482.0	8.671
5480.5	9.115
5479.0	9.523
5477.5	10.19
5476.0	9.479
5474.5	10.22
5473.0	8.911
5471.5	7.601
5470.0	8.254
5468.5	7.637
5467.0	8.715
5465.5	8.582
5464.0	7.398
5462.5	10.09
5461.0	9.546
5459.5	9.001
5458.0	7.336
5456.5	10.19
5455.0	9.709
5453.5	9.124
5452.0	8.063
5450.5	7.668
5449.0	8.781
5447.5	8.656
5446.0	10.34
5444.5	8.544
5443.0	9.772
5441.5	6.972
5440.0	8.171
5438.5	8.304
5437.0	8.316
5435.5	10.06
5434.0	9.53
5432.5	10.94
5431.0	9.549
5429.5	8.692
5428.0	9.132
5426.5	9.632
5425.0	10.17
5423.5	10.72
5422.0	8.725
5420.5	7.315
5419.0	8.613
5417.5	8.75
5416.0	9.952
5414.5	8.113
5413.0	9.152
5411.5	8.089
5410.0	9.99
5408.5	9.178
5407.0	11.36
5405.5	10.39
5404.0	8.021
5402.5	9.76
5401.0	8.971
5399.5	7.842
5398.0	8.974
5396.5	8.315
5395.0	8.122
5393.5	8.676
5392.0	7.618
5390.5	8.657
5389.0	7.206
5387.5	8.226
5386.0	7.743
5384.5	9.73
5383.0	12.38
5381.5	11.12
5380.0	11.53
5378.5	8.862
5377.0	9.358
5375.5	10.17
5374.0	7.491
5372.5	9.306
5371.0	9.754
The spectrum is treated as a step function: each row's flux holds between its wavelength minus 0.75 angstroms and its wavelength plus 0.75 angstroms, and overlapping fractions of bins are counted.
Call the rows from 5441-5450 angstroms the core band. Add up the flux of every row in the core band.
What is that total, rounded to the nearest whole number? 53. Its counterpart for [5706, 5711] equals 27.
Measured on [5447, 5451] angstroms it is 25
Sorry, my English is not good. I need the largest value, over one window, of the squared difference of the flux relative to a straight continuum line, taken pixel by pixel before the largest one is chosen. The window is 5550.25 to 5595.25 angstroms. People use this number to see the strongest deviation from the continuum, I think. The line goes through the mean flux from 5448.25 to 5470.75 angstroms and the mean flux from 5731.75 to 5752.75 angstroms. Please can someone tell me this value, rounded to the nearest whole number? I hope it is 42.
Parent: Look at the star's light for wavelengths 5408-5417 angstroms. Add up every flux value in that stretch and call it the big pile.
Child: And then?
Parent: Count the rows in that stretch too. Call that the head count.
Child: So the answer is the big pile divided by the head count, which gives 9.1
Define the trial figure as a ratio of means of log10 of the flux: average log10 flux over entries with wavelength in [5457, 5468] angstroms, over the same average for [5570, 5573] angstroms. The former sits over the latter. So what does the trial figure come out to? 1.08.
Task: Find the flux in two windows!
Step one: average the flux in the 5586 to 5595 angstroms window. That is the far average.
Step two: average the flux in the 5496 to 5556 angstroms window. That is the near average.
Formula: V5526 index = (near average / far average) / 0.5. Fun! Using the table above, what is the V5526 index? 1.94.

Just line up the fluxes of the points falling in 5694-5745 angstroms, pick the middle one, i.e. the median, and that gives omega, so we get 9.1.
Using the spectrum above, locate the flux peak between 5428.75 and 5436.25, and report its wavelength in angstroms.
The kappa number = 5432.5 angstroms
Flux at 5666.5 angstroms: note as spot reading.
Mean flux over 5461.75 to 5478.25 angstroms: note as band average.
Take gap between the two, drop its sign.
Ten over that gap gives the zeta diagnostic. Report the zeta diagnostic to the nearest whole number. 11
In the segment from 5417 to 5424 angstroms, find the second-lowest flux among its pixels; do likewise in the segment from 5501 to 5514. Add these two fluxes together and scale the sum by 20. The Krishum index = 333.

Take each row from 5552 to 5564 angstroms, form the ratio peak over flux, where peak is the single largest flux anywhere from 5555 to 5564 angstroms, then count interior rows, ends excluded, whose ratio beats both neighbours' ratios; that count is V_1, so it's 2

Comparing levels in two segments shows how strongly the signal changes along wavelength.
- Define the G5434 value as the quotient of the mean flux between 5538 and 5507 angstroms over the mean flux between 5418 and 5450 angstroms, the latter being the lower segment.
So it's 0.99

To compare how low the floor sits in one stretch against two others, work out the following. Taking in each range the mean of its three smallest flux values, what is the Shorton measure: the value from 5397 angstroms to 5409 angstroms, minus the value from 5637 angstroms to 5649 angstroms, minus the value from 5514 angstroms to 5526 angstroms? -6.5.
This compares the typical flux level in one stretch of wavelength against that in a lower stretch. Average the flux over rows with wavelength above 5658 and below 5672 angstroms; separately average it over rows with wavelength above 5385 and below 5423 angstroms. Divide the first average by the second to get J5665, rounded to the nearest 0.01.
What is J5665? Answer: 0.97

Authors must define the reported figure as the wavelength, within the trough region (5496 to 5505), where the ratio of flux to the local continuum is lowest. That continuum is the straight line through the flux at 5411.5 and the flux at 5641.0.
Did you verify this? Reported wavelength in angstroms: 5497.0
